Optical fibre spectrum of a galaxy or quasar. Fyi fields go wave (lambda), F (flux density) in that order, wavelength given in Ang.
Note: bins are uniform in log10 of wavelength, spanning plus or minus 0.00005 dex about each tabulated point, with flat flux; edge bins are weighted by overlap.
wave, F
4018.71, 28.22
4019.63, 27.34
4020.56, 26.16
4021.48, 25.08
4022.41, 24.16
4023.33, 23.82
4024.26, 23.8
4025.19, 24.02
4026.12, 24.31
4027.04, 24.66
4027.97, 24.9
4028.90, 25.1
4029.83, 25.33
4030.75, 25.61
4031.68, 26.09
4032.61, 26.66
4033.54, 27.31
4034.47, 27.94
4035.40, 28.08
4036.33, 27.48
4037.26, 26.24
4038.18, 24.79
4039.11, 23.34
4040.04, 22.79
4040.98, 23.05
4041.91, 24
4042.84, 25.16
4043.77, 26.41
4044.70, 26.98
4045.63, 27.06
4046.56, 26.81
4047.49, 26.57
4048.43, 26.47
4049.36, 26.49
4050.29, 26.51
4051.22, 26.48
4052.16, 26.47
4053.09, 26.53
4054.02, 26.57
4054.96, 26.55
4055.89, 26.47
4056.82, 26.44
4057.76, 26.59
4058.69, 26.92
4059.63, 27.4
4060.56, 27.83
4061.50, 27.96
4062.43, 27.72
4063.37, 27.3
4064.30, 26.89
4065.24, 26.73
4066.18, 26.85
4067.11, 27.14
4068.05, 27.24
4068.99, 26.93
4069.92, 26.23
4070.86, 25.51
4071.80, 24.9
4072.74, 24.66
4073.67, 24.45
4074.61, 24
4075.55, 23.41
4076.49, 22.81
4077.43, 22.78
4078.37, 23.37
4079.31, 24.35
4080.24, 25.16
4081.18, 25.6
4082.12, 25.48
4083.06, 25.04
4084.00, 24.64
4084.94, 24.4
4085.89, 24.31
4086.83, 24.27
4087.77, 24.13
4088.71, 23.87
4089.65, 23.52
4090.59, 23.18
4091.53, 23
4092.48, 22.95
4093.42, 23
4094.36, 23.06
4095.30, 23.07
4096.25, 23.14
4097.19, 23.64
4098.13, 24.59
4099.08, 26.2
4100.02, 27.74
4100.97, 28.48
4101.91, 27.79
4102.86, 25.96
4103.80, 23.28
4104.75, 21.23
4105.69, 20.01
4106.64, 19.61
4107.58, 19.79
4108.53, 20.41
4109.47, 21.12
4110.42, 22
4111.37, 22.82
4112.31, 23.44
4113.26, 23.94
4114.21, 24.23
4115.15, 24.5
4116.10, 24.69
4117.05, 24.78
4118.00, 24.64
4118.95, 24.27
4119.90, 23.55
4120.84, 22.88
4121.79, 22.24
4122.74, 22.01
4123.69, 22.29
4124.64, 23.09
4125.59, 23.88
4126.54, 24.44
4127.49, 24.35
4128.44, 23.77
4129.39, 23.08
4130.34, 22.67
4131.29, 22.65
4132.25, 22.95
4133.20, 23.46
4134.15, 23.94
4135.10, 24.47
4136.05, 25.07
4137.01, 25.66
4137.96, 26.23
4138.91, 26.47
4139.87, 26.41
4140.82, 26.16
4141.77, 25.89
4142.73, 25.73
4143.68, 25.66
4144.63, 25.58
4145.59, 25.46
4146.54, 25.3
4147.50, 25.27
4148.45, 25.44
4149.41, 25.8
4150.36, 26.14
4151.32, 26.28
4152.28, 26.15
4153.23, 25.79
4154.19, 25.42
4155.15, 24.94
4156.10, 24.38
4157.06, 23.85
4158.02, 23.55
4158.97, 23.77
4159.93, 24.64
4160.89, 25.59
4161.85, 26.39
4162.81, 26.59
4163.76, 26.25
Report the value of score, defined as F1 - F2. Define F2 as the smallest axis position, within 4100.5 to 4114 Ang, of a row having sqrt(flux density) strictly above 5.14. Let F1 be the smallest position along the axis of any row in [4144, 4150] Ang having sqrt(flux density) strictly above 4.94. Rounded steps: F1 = 4144.63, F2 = 4100.97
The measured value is 43.7 Ang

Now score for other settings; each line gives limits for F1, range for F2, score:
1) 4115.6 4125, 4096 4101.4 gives 16.1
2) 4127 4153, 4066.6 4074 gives 68.0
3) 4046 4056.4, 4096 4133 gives -53.5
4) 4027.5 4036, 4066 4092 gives -38.2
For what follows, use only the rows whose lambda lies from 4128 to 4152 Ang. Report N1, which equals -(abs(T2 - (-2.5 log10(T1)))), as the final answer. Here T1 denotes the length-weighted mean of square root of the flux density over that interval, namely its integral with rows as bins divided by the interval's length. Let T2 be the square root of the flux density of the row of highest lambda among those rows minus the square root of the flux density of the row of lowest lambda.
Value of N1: -2.00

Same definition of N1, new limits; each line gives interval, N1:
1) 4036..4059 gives -1.71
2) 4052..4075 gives -1.53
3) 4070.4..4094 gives -1.47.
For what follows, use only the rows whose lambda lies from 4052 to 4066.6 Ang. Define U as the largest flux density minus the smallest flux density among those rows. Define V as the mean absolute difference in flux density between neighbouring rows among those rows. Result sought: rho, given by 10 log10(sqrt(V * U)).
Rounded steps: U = 2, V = 0.21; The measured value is -3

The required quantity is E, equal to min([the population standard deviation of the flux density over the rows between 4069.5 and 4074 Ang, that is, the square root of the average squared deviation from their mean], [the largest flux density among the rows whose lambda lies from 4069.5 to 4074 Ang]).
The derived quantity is 0.65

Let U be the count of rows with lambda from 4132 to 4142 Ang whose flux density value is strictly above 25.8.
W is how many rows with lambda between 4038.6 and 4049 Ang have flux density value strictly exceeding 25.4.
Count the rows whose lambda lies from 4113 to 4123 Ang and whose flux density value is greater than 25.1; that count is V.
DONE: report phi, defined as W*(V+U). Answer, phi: 30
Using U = 5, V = 0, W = 6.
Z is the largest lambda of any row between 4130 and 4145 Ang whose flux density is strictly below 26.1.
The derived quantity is 4144.63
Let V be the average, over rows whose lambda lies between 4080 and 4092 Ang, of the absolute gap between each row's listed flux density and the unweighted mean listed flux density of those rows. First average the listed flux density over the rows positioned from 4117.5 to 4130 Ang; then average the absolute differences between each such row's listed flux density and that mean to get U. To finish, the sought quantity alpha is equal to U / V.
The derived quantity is 1.18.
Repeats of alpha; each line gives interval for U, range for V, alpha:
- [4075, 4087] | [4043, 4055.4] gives 4.63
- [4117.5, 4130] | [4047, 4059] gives 10.20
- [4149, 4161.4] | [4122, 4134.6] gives 1.31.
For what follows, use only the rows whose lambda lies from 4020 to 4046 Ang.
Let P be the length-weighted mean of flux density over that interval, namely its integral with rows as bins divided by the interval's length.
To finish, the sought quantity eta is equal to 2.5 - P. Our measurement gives -22.9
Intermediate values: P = 25.4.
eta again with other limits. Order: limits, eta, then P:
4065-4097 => -22.0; 24.5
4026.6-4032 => -22.8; 25.3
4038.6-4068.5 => -23.9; 26.4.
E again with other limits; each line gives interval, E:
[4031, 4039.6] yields 1.47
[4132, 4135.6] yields 0.56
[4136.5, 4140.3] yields 0.32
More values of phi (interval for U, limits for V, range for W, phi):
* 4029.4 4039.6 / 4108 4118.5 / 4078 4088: 14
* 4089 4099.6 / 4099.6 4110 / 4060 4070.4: 55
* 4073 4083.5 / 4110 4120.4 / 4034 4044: 0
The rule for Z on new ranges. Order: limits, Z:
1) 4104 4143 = 4142.73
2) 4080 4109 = 4108.53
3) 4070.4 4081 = 4080.24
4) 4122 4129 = 4128.44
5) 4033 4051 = 4042.84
